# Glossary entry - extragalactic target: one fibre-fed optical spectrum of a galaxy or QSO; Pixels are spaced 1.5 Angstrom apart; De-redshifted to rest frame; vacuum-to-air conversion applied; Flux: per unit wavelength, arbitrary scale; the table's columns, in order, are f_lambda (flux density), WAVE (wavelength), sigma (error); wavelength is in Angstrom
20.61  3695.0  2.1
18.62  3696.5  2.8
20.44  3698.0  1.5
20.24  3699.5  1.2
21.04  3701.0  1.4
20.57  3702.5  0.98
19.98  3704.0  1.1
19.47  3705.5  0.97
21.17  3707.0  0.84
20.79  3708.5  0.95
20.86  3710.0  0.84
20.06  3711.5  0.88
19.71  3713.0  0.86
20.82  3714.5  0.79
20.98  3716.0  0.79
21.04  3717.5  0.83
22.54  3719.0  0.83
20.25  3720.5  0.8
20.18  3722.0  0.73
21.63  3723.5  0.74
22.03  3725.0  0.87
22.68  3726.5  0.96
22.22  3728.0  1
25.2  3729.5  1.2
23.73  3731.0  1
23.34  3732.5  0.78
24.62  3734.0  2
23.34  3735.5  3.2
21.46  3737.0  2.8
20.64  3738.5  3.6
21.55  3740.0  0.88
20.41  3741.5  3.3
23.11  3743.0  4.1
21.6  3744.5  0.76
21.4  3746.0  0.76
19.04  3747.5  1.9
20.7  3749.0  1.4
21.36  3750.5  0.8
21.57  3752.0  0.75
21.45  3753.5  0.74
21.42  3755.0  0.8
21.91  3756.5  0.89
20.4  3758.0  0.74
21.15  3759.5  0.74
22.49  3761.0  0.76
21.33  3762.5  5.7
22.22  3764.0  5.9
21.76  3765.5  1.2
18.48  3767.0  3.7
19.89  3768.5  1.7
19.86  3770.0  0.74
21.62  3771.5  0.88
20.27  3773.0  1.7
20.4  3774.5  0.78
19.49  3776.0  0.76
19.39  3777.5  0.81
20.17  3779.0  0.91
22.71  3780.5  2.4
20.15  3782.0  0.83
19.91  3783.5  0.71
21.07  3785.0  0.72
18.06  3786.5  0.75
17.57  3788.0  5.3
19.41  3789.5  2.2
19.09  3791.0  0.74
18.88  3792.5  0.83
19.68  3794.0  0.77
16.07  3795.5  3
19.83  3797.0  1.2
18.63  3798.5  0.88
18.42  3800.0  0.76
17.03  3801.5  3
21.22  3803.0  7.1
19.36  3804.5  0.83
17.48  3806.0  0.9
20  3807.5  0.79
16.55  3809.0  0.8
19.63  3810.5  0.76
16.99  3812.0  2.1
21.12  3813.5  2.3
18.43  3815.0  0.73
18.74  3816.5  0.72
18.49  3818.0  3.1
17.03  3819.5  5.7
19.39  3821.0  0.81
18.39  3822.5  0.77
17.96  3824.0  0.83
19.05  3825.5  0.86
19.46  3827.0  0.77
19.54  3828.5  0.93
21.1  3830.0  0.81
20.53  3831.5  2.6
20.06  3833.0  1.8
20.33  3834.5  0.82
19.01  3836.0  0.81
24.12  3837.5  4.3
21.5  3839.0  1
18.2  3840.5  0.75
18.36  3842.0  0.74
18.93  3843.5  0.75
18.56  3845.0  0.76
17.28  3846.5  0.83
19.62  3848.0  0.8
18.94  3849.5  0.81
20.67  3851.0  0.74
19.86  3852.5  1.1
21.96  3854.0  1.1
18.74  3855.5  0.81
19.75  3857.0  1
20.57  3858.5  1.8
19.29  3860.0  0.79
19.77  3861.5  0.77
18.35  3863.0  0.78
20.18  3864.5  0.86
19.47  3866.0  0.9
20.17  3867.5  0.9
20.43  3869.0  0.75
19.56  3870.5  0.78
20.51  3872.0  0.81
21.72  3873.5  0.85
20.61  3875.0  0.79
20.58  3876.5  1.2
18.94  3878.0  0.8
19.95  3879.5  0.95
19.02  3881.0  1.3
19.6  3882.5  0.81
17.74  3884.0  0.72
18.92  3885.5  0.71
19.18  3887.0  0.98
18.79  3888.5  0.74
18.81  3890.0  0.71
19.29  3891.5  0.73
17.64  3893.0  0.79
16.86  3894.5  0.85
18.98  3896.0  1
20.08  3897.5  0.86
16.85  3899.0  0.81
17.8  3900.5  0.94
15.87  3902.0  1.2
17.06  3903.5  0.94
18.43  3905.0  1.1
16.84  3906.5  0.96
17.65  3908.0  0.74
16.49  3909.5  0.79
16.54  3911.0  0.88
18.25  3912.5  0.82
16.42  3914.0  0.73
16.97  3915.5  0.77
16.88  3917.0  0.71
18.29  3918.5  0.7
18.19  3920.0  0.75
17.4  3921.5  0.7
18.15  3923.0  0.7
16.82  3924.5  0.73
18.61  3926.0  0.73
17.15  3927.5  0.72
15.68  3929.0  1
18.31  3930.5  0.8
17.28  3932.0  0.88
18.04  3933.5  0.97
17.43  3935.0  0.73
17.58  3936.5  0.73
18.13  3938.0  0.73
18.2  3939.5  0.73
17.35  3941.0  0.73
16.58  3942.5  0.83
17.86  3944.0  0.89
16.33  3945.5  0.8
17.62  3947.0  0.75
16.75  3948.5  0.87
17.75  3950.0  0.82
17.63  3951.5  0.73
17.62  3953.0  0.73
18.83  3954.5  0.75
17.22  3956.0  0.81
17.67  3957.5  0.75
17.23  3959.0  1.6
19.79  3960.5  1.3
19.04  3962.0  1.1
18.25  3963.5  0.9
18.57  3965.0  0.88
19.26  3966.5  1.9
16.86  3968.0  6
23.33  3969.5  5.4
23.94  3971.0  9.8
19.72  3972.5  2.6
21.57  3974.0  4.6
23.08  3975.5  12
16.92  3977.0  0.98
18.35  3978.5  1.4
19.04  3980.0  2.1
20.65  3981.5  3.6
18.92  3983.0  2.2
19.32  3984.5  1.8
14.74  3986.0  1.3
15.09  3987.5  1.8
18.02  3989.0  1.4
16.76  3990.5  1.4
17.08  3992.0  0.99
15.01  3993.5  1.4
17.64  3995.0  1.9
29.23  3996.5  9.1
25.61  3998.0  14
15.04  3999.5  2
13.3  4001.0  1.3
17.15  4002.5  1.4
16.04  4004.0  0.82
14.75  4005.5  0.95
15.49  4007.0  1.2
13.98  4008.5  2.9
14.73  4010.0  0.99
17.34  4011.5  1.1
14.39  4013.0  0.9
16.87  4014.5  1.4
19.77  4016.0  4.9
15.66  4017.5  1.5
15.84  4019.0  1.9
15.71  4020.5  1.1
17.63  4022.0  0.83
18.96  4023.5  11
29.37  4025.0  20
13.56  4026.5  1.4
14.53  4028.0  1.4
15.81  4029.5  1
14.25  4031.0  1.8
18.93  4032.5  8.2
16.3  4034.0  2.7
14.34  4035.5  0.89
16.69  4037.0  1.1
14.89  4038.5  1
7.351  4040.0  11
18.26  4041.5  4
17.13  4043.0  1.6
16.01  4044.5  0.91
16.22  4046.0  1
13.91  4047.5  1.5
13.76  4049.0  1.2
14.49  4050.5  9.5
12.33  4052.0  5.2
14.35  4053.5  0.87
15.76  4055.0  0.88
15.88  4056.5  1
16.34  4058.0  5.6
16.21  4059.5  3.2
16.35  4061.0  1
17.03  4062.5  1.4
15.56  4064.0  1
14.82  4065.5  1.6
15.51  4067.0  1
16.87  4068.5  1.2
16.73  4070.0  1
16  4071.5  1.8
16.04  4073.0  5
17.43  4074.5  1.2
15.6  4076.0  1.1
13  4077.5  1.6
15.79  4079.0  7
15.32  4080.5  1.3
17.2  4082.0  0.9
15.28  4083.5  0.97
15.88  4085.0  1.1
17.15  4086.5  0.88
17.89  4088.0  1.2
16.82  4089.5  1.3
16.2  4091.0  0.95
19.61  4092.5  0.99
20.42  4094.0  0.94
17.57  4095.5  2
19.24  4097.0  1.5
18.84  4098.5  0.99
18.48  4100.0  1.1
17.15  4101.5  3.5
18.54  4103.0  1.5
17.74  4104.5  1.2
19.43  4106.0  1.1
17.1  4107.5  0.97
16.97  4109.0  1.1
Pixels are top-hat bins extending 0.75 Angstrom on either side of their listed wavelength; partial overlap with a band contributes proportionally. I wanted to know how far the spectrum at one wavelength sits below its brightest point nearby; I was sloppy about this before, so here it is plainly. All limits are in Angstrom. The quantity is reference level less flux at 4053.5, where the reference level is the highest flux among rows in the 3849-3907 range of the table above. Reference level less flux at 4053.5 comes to 7.6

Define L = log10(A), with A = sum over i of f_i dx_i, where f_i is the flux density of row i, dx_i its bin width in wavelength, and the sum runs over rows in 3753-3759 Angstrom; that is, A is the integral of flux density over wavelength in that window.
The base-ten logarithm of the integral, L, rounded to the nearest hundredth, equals 2.11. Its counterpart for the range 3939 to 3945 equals 2.02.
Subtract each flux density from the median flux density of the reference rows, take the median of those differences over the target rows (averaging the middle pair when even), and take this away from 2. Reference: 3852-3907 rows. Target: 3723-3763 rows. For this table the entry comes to 4.3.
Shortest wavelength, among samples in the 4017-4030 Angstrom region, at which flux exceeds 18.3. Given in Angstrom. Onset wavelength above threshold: 4023.5 Angstrom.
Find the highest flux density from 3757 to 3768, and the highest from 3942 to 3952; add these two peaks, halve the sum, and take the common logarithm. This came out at 1.30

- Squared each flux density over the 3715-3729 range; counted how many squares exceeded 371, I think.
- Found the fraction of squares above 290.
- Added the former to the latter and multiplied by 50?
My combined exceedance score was 500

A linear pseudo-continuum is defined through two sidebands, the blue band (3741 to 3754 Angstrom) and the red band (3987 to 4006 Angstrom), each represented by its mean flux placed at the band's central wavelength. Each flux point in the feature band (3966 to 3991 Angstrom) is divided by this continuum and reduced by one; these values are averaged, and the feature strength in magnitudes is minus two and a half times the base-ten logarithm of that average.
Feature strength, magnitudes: 3.0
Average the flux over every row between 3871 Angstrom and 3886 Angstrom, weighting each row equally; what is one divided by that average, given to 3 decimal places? 0.051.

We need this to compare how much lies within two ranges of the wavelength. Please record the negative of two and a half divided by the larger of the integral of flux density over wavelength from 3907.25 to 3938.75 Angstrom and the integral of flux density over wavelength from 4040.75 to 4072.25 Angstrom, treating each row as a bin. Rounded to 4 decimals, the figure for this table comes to -0.0046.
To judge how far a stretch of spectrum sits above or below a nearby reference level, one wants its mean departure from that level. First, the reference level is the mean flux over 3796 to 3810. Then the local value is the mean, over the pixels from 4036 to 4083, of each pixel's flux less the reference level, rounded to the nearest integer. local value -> -3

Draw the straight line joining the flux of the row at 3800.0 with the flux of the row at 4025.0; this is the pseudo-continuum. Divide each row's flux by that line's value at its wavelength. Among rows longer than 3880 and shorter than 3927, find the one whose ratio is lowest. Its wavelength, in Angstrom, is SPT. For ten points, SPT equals 3902.0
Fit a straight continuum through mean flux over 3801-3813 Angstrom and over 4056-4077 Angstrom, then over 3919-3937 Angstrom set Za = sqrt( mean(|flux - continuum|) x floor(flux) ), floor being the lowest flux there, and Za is 3.1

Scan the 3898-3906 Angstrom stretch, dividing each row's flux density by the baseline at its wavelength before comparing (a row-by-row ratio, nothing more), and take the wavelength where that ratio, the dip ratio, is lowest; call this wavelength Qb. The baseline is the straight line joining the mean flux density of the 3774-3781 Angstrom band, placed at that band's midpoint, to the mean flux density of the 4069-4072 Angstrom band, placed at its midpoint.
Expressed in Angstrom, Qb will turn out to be 3902.0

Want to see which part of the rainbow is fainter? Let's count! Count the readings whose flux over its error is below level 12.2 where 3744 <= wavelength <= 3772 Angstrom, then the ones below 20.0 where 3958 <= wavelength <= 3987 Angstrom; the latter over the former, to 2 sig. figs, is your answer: 3.4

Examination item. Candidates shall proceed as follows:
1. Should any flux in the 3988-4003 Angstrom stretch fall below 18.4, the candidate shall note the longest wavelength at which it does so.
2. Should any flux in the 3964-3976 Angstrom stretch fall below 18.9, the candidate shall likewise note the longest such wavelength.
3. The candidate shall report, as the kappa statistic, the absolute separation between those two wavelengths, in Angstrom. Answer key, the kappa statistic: 34.5 Angstrom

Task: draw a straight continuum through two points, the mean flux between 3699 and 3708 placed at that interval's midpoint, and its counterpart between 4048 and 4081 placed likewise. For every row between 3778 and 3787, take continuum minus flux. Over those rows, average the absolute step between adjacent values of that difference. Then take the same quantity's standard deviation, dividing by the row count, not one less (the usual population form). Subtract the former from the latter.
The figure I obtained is -0.53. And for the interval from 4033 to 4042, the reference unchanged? -1.42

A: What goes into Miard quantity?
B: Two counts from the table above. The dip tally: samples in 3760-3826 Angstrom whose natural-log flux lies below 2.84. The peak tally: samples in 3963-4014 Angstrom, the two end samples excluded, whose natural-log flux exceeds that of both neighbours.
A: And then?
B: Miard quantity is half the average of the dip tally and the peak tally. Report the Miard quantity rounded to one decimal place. 4.0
